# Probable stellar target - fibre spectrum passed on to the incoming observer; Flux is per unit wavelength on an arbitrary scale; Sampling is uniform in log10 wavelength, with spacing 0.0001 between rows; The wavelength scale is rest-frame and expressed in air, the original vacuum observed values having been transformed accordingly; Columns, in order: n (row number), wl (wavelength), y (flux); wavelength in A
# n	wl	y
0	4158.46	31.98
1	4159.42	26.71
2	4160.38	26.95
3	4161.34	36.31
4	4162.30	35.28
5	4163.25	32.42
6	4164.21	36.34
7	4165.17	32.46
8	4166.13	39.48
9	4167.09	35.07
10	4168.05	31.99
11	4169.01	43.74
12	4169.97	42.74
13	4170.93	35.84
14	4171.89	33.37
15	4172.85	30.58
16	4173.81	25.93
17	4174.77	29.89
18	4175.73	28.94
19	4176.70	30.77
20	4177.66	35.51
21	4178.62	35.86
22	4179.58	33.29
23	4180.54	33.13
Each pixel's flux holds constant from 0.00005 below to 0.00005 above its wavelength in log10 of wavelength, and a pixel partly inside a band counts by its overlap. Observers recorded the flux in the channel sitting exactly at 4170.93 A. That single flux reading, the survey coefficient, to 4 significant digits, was 35.84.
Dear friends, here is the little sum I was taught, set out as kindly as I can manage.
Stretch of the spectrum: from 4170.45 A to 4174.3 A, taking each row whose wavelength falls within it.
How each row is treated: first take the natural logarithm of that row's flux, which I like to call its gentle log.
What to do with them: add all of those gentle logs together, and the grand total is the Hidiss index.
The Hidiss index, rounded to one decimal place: 13.8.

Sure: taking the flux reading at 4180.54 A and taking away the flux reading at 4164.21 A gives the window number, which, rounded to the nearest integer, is -3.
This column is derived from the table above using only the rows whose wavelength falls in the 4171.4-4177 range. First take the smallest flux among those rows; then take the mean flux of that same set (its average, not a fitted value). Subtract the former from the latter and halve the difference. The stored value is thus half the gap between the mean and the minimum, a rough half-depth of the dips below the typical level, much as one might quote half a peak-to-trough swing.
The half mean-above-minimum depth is 2.0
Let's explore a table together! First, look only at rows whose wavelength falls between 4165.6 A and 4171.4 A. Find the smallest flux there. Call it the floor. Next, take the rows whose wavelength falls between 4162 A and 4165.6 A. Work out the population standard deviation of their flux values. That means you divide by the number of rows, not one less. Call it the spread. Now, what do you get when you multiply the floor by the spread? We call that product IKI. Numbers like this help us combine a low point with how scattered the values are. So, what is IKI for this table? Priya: 55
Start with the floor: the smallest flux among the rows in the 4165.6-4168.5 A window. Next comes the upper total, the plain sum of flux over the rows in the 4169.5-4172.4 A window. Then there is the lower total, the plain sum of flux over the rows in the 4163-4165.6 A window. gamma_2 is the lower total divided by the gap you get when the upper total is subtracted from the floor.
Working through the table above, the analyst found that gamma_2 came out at -1.27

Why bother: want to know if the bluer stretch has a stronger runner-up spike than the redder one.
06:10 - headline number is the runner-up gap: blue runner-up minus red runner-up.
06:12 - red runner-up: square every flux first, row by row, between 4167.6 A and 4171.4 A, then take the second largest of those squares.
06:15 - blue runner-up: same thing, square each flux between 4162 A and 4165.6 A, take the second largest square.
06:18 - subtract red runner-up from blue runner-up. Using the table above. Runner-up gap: -582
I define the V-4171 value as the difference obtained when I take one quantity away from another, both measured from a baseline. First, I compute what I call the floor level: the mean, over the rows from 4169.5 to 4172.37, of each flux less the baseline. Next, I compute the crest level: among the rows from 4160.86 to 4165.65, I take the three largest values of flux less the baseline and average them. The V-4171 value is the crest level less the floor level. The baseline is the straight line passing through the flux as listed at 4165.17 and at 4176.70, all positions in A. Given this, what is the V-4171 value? -3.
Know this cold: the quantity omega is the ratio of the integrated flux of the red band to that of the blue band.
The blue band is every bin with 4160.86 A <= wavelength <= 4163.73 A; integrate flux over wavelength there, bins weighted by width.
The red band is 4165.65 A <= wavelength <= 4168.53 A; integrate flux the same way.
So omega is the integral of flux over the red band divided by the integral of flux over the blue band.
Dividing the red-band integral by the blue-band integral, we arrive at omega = 1.03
